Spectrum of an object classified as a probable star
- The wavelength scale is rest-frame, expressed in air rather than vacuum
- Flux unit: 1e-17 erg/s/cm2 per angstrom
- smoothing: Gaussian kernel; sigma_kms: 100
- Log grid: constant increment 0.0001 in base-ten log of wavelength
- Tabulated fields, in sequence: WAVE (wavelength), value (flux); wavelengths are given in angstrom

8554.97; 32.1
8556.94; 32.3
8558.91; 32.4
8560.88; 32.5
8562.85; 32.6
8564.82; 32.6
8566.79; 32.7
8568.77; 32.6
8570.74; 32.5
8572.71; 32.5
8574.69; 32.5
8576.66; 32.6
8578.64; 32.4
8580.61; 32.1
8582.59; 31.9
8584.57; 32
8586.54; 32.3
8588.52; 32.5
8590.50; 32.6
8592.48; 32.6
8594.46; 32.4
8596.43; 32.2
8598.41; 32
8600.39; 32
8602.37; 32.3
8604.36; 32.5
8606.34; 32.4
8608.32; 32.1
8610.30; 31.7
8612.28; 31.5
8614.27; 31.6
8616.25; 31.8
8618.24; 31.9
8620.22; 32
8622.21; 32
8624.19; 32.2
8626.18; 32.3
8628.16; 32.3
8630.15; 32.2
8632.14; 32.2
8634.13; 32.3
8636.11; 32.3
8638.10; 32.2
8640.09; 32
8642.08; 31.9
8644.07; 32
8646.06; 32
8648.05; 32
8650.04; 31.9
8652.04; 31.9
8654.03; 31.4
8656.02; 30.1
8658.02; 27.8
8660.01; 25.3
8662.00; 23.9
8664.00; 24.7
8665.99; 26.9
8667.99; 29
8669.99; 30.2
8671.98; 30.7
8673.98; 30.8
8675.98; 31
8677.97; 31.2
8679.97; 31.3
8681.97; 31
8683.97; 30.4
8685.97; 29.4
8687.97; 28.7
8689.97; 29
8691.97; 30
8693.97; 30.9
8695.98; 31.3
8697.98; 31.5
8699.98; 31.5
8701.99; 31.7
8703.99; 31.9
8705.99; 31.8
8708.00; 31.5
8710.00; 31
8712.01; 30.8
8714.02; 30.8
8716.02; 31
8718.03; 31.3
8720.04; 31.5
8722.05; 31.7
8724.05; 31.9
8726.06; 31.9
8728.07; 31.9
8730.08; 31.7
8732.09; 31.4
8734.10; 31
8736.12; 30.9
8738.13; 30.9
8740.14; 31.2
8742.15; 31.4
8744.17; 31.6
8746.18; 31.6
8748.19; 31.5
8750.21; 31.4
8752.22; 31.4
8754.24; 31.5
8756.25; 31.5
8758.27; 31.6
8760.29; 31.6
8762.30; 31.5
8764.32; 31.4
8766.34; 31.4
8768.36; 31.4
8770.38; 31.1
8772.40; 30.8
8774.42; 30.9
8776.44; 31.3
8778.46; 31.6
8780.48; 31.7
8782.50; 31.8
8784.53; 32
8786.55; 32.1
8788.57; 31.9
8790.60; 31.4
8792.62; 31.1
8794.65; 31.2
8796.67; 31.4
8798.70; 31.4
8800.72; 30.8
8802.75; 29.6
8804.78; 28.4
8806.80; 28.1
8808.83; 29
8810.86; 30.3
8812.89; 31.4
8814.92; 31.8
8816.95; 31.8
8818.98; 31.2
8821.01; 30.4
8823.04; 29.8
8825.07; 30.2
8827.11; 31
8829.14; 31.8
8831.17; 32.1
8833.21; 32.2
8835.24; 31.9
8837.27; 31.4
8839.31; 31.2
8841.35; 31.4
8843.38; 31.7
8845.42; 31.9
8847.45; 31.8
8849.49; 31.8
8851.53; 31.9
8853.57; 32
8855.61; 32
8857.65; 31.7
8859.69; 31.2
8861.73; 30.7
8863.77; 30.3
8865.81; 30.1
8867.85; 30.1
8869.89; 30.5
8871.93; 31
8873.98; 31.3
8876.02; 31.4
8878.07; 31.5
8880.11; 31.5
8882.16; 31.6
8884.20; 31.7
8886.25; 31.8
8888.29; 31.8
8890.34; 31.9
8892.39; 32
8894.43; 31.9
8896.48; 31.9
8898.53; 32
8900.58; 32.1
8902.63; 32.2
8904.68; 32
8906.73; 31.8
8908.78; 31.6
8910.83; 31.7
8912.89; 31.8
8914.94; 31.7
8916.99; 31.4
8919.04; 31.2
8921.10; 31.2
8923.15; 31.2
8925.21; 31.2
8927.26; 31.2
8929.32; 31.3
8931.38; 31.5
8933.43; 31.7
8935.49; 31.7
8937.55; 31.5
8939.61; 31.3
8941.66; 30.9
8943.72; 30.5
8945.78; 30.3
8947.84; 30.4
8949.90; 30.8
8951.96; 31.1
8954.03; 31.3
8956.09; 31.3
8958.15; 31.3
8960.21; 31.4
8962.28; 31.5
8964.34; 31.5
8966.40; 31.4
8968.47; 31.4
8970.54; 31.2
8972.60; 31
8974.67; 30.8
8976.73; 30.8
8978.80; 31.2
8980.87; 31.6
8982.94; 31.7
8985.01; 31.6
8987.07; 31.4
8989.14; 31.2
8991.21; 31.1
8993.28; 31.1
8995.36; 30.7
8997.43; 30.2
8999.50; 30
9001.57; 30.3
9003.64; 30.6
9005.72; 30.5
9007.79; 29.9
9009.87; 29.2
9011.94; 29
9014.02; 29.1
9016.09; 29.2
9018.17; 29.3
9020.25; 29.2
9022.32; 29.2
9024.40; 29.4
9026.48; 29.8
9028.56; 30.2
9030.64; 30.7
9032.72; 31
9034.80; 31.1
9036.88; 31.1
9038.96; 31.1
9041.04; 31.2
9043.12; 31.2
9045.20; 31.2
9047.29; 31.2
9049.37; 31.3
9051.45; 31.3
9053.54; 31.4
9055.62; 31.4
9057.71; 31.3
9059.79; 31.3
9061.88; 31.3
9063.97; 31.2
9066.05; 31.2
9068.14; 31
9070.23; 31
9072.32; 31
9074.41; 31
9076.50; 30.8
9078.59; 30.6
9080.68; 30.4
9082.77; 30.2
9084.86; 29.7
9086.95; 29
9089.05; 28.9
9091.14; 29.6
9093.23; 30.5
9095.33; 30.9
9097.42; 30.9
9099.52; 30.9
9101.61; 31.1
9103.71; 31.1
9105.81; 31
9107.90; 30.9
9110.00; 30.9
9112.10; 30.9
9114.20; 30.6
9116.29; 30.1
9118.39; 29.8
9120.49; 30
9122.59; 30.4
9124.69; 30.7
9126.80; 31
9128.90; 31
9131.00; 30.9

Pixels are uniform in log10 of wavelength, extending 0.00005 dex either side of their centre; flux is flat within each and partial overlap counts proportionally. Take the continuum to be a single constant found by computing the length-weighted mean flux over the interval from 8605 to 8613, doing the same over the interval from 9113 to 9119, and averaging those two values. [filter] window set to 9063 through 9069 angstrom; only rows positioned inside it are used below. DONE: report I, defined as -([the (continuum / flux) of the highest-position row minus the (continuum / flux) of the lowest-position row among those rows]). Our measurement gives -0.01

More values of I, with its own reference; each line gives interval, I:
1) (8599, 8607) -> 0.01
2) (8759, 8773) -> -0.03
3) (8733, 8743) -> 0.01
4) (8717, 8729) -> 0.02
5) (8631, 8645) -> -0.01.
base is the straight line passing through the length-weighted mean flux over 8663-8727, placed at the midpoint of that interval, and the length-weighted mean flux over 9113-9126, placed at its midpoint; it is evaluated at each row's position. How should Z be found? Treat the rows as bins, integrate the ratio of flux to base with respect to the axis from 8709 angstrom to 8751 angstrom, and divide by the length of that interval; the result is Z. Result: 1.03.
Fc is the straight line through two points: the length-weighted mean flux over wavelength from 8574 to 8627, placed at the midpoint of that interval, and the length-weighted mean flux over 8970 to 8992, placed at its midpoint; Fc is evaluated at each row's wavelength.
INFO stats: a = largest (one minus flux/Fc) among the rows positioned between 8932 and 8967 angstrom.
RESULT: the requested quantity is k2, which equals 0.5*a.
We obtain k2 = 0.017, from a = 0.03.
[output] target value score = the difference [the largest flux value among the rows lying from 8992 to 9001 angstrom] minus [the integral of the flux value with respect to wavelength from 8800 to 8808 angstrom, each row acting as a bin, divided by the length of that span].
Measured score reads 1.94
